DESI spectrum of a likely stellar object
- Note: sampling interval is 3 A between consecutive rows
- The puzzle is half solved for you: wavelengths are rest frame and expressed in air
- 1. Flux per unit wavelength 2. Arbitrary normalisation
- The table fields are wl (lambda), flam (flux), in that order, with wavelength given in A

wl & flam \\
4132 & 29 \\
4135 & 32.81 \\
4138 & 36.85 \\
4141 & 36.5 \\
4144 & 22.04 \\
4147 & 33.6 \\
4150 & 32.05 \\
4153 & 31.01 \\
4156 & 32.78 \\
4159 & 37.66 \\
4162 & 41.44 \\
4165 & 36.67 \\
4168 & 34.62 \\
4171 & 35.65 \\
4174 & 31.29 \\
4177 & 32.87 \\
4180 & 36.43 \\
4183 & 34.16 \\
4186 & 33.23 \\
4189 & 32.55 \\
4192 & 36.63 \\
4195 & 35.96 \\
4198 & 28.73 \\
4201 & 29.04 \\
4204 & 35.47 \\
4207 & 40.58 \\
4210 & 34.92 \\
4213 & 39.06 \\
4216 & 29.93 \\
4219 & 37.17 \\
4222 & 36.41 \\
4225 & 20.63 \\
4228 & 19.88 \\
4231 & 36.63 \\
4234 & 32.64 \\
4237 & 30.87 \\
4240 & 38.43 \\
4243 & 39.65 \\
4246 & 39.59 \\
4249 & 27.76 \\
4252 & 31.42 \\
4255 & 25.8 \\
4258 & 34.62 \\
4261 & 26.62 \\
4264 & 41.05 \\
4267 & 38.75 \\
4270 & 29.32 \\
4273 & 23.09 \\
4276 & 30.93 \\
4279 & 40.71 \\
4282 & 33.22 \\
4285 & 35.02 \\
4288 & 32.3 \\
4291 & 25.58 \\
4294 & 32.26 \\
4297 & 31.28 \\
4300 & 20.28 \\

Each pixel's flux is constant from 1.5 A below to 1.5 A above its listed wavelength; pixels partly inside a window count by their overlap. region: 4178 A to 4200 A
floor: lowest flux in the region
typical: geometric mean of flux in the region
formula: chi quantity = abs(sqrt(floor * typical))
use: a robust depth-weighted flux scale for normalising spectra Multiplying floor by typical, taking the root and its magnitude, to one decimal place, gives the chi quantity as 31.2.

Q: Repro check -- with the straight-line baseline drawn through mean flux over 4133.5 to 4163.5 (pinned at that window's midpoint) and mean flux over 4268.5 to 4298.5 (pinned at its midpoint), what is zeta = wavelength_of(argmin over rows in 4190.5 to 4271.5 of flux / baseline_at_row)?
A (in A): 4228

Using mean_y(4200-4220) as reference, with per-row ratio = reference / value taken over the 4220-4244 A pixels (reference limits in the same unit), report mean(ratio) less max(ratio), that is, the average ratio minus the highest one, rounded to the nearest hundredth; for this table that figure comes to -0.59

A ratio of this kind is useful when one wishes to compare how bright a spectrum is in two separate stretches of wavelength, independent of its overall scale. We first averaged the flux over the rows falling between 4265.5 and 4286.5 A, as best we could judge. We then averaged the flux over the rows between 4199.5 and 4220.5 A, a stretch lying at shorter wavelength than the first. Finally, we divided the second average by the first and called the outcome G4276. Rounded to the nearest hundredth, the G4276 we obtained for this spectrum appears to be 1.07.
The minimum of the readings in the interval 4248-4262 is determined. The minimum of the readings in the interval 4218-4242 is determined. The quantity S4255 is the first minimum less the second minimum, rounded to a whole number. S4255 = 6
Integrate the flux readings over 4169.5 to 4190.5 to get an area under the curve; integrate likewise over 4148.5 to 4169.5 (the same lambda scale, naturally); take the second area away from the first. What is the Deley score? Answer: -30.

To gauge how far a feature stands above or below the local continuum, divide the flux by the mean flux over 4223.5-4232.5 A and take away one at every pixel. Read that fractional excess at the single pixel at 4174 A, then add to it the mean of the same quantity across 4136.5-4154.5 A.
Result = 0.5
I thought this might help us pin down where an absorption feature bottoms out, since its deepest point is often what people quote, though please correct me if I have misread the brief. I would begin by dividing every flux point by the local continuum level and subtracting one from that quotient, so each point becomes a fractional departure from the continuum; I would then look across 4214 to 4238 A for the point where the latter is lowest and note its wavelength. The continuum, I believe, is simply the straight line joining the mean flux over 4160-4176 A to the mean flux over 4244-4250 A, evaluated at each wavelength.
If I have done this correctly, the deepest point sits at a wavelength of 4228 A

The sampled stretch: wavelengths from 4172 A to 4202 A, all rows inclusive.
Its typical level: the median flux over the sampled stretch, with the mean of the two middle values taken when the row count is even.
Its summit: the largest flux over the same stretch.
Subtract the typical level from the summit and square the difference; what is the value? 13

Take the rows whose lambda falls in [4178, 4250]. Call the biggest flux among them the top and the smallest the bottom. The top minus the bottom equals 20.7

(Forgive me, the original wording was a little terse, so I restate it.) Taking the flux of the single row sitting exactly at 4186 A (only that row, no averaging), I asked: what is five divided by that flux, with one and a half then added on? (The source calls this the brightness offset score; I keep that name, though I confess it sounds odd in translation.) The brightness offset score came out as 1.65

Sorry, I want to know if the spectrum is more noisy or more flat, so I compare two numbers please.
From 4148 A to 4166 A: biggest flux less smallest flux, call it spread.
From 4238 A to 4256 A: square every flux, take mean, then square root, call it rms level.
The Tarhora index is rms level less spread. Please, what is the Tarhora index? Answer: 24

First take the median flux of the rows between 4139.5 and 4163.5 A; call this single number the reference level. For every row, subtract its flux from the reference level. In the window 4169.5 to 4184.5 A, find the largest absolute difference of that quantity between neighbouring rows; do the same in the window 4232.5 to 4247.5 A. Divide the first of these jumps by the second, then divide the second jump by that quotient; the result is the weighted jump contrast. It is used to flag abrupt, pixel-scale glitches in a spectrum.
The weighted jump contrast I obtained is 13.1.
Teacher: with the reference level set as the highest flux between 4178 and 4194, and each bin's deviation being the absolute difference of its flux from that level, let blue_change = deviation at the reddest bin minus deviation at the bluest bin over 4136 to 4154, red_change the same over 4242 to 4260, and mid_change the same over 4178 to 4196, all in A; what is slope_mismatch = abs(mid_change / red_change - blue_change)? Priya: 5.9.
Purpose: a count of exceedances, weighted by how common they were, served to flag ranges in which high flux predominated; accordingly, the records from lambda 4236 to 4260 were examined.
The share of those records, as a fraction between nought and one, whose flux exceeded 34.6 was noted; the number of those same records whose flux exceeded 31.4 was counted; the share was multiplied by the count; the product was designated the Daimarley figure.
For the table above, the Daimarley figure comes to 2.5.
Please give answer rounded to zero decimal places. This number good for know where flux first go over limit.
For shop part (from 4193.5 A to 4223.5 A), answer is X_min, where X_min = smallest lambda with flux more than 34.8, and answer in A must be 4195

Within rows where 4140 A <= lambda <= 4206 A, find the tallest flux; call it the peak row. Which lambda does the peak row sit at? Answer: 4162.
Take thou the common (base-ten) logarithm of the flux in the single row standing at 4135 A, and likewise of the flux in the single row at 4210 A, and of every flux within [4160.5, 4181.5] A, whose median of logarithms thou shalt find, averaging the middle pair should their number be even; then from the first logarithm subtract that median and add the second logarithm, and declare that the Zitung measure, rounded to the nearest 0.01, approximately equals 1.51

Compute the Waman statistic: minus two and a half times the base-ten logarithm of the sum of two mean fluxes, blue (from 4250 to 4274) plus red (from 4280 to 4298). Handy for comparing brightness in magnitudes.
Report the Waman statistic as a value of -4.50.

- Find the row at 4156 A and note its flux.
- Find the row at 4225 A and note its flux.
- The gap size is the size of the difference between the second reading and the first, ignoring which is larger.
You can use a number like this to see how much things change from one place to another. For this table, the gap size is 12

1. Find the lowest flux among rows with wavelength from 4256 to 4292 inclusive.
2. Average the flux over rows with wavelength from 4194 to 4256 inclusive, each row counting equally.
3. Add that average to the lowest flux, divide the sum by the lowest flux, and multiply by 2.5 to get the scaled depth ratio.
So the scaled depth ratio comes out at 6.06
